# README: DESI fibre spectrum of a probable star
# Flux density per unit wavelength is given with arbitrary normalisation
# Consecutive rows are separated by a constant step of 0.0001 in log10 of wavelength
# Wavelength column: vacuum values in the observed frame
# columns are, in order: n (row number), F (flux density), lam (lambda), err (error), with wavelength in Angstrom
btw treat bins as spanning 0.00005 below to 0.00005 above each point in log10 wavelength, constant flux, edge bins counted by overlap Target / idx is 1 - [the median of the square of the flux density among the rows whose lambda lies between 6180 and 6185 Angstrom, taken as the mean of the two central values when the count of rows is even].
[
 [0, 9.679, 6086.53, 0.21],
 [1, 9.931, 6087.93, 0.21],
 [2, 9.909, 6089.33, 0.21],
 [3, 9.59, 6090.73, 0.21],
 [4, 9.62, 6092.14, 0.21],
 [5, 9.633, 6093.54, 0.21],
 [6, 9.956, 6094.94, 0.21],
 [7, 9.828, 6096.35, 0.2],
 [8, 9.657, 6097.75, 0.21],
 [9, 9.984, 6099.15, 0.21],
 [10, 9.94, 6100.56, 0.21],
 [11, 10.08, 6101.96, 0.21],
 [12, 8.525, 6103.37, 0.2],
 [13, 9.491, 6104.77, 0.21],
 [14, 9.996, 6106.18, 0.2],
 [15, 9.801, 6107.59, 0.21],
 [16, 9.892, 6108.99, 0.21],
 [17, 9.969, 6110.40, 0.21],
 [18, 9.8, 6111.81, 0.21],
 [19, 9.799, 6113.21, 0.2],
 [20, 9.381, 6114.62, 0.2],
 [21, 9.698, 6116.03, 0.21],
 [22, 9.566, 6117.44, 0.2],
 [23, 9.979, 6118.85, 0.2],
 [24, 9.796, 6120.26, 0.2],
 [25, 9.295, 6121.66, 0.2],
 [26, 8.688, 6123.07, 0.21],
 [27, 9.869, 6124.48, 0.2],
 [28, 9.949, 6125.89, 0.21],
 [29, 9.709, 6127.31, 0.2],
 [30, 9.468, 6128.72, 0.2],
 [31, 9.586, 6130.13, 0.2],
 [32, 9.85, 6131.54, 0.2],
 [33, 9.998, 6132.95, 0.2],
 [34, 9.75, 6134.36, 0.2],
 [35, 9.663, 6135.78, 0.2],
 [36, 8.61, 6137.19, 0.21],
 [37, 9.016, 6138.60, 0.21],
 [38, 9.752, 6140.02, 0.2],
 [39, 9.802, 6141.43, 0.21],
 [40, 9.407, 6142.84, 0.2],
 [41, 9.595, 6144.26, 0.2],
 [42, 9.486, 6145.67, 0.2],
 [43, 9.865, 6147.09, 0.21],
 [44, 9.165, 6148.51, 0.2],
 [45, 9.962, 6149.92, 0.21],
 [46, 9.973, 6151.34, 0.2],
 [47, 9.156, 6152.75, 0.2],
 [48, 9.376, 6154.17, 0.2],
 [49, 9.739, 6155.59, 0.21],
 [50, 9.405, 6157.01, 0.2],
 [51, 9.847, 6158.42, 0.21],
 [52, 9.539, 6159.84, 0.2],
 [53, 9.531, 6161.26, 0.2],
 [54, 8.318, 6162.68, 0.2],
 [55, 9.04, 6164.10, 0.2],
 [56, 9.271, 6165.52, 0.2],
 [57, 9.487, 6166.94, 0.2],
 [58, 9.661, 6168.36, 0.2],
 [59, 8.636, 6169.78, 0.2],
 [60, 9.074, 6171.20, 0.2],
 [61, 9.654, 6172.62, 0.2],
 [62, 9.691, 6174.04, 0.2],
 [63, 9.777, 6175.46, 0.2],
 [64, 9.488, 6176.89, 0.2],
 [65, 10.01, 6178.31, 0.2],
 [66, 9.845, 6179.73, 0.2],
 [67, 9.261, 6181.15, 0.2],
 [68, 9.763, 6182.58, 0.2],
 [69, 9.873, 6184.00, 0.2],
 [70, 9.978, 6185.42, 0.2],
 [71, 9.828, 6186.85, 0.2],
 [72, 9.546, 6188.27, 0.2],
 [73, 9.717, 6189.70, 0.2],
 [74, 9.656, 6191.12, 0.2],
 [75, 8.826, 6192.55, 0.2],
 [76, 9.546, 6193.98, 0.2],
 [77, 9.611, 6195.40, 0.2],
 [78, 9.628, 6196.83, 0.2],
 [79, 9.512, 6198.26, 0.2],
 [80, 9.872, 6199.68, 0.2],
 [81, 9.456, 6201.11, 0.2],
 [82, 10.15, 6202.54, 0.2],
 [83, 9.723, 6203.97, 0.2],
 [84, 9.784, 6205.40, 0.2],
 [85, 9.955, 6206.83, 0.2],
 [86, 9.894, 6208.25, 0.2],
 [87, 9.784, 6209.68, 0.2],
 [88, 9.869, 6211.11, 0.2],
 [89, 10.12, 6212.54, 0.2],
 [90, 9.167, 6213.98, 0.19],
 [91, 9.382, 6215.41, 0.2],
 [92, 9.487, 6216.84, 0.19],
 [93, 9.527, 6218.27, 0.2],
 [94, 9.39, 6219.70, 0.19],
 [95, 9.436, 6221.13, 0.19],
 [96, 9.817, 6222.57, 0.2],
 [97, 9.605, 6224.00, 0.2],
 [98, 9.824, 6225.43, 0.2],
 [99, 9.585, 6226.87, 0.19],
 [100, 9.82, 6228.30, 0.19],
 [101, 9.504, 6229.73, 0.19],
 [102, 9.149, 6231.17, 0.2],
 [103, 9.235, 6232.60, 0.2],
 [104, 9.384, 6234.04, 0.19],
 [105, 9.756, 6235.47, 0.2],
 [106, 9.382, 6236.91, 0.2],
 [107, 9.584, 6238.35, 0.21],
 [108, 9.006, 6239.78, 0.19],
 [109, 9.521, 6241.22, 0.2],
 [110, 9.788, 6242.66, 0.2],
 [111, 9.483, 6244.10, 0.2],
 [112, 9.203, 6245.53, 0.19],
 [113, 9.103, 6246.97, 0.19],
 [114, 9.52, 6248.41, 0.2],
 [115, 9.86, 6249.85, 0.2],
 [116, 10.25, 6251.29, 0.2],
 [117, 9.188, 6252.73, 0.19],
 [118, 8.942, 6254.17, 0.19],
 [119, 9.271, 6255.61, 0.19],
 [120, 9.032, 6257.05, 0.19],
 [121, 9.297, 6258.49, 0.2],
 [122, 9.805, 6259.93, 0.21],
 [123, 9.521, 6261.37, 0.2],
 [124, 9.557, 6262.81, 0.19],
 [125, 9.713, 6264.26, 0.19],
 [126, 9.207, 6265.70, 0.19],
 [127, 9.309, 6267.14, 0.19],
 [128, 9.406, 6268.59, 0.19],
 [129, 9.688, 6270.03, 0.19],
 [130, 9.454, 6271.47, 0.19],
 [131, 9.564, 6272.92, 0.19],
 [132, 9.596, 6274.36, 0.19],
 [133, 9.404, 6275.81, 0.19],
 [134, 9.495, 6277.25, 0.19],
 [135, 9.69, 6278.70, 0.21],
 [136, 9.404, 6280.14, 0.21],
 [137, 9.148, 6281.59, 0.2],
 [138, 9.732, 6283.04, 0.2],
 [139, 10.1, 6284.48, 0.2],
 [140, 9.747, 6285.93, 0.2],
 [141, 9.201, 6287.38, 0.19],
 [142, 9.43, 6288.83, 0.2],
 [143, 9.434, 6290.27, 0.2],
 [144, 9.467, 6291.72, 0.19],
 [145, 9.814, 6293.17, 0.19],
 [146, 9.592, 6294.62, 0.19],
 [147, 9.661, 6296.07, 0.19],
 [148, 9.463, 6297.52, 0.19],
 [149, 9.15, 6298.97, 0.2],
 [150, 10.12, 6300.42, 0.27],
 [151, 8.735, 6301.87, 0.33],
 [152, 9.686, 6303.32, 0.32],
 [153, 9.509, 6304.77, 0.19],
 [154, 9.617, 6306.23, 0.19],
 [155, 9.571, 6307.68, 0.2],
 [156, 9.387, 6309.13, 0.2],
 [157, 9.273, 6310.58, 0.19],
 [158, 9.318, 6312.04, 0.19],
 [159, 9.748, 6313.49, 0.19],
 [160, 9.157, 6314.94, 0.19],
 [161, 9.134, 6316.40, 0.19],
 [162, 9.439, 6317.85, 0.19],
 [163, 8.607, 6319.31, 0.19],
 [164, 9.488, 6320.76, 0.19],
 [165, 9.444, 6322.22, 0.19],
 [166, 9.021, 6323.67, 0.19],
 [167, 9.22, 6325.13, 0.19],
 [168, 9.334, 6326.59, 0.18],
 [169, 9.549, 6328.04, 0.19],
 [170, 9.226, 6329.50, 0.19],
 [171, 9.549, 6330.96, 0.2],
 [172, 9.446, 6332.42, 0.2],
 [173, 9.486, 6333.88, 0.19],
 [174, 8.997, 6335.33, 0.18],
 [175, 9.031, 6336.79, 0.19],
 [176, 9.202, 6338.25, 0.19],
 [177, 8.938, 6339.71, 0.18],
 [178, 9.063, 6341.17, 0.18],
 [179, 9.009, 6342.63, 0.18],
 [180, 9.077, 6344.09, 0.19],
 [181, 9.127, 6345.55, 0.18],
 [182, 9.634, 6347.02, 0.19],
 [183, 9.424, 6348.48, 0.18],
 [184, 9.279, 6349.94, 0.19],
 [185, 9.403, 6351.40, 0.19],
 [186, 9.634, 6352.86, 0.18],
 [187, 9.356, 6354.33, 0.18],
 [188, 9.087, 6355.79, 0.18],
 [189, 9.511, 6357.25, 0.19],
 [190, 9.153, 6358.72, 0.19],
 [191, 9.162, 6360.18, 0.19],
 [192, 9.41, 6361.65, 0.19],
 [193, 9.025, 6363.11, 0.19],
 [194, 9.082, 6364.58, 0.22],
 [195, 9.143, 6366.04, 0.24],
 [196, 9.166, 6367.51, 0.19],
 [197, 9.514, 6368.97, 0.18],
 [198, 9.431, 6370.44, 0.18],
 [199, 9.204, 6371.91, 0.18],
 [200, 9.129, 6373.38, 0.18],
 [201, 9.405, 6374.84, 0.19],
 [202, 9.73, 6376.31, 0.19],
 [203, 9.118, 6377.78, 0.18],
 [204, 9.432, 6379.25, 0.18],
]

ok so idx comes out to -94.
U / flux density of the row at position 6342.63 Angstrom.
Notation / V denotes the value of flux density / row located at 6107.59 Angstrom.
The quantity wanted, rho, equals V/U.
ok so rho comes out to 1.09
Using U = 9.009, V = 9.801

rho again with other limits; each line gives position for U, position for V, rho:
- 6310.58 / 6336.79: 0.97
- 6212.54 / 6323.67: 0.89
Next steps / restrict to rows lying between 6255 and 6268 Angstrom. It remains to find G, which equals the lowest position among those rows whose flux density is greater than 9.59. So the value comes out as 6259.93 Angstrom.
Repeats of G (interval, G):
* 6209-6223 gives 6209.68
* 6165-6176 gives 6168.36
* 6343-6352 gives 6347.02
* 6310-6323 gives 6313.49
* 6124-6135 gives 6124.48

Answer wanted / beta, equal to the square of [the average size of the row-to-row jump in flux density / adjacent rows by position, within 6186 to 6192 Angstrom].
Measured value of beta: 0.029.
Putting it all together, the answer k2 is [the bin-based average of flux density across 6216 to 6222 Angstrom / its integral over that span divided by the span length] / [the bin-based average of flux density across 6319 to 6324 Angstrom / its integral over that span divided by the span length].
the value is 1.03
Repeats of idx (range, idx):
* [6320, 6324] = -88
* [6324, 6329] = -86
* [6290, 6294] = -89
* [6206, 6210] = -97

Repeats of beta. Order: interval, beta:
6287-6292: 0.008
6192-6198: 0.071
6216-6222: 0.006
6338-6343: 0.022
